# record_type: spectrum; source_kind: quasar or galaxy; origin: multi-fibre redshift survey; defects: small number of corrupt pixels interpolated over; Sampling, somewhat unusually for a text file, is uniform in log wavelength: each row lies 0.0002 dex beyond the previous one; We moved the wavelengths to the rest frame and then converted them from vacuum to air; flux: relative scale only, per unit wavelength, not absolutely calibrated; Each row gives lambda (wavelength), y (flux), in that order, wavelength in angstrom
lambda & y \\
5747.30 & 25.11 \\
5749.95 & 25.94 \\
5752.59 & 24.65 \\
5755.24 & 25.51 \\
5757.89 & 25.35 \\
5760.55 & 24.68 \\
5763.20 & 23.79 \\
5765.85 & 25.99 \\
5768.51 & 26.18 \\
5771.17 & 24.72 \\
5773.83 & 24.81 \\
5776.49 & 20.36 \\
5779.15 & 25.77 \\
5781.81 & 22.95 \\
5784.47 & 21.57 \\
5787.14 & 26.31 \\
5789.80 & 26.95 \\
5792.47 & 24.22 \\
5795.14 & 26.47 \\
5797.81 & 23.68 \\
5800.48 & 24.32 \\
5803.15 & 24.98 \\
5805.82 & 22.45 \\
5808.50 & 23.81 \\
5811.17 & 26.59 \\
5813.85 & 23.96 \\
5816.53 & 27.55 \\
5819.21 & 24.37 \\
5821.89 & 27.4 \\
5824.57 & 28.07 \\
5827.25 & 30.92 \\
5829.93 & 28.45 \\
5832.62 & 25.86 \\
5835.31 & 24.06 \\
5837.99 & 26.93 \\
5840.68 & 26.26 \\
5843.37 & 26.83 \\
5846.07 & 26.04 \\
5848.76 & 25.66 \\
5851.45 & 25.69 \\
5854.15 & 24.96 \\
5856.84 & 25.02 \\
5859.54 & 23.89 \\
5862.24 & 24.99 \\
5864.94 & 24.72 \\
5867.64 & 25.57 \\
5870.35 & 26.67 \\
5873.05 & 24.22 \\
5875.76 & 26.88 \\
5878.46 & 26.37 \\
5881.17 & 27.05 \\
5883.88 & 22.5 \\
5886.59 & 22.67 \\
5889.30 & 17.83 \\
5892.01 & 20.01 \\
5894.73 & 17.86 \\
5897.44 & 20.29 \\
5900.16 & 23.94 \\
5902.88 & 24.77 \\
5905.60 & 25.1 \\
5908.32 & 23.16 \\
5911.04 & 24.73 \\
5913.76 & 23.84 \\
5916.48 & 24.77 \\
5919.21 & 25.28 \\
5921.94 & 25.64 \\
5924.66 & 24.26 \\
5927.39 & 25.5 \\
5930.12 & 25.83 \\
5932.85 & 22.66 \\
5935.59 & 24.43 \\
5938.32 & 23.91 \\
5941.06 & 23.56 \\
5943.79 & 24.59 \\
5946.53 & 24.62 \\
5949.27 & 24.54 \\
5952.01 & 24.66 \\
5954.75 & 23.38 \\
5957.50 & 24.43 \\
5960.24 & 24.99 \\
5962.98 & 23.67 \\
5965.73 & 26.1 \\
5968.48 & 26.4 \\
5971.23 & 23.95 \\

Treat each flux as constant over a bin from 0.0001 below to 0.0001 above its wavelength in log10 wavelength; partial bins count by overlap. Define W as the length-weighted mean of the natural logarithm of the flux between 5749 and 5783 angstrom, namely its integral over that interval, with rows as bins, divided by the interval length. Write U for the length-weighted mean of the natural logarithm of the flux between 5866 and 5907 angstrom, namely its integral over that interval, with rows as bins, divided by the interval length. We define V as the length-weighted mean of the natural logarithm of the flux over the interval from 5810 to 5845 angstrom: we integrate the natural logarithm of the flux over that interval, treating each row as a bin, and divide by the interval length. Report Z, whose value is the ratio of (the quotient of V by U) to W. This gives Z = 0.326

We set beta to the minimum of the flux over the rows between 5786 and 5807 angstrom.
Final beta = 22.45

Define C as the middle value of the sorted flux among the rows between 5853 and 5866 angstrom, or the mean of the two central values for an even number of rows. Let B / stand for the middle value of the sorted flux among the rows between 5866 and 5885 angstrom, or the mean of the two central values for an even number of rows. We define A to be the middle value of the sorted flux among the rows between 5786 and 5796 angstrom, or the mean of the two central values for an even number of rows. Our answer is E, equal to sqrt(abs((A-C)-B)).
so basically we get 4.99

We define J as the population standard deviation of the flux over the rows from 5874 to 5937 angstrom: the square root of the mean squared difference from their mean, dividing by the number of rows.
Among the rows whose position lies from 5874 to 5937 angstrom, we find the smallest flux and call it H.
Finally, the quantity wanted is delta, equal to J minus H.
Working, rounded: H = 17.83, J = 2.5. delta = -15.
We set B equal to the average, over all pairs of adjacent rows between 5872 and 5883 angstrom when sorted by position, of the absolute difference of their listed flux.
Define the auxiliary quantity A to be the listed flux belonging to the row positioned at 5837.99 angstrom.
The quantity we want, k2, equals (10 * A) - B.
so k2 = 268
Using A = 26.93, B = 1.3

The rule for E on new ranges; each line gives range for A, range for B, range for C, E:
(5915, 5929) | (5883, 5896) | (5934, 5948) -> 4.38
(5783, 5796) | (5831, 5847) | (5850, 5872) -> 4.98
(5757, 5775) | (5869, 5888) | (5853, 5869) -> 5.15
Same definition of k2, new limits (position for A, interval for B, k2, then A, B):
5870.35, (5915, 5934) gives 266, 26.67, 1.2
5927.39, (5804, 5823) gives 252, 25.5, 2.8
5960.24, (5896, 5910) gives 248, 24.99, 1.7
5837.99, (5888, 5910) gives 267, 26.93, 1.9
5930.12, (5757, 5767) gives 257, 25.83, 1.3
